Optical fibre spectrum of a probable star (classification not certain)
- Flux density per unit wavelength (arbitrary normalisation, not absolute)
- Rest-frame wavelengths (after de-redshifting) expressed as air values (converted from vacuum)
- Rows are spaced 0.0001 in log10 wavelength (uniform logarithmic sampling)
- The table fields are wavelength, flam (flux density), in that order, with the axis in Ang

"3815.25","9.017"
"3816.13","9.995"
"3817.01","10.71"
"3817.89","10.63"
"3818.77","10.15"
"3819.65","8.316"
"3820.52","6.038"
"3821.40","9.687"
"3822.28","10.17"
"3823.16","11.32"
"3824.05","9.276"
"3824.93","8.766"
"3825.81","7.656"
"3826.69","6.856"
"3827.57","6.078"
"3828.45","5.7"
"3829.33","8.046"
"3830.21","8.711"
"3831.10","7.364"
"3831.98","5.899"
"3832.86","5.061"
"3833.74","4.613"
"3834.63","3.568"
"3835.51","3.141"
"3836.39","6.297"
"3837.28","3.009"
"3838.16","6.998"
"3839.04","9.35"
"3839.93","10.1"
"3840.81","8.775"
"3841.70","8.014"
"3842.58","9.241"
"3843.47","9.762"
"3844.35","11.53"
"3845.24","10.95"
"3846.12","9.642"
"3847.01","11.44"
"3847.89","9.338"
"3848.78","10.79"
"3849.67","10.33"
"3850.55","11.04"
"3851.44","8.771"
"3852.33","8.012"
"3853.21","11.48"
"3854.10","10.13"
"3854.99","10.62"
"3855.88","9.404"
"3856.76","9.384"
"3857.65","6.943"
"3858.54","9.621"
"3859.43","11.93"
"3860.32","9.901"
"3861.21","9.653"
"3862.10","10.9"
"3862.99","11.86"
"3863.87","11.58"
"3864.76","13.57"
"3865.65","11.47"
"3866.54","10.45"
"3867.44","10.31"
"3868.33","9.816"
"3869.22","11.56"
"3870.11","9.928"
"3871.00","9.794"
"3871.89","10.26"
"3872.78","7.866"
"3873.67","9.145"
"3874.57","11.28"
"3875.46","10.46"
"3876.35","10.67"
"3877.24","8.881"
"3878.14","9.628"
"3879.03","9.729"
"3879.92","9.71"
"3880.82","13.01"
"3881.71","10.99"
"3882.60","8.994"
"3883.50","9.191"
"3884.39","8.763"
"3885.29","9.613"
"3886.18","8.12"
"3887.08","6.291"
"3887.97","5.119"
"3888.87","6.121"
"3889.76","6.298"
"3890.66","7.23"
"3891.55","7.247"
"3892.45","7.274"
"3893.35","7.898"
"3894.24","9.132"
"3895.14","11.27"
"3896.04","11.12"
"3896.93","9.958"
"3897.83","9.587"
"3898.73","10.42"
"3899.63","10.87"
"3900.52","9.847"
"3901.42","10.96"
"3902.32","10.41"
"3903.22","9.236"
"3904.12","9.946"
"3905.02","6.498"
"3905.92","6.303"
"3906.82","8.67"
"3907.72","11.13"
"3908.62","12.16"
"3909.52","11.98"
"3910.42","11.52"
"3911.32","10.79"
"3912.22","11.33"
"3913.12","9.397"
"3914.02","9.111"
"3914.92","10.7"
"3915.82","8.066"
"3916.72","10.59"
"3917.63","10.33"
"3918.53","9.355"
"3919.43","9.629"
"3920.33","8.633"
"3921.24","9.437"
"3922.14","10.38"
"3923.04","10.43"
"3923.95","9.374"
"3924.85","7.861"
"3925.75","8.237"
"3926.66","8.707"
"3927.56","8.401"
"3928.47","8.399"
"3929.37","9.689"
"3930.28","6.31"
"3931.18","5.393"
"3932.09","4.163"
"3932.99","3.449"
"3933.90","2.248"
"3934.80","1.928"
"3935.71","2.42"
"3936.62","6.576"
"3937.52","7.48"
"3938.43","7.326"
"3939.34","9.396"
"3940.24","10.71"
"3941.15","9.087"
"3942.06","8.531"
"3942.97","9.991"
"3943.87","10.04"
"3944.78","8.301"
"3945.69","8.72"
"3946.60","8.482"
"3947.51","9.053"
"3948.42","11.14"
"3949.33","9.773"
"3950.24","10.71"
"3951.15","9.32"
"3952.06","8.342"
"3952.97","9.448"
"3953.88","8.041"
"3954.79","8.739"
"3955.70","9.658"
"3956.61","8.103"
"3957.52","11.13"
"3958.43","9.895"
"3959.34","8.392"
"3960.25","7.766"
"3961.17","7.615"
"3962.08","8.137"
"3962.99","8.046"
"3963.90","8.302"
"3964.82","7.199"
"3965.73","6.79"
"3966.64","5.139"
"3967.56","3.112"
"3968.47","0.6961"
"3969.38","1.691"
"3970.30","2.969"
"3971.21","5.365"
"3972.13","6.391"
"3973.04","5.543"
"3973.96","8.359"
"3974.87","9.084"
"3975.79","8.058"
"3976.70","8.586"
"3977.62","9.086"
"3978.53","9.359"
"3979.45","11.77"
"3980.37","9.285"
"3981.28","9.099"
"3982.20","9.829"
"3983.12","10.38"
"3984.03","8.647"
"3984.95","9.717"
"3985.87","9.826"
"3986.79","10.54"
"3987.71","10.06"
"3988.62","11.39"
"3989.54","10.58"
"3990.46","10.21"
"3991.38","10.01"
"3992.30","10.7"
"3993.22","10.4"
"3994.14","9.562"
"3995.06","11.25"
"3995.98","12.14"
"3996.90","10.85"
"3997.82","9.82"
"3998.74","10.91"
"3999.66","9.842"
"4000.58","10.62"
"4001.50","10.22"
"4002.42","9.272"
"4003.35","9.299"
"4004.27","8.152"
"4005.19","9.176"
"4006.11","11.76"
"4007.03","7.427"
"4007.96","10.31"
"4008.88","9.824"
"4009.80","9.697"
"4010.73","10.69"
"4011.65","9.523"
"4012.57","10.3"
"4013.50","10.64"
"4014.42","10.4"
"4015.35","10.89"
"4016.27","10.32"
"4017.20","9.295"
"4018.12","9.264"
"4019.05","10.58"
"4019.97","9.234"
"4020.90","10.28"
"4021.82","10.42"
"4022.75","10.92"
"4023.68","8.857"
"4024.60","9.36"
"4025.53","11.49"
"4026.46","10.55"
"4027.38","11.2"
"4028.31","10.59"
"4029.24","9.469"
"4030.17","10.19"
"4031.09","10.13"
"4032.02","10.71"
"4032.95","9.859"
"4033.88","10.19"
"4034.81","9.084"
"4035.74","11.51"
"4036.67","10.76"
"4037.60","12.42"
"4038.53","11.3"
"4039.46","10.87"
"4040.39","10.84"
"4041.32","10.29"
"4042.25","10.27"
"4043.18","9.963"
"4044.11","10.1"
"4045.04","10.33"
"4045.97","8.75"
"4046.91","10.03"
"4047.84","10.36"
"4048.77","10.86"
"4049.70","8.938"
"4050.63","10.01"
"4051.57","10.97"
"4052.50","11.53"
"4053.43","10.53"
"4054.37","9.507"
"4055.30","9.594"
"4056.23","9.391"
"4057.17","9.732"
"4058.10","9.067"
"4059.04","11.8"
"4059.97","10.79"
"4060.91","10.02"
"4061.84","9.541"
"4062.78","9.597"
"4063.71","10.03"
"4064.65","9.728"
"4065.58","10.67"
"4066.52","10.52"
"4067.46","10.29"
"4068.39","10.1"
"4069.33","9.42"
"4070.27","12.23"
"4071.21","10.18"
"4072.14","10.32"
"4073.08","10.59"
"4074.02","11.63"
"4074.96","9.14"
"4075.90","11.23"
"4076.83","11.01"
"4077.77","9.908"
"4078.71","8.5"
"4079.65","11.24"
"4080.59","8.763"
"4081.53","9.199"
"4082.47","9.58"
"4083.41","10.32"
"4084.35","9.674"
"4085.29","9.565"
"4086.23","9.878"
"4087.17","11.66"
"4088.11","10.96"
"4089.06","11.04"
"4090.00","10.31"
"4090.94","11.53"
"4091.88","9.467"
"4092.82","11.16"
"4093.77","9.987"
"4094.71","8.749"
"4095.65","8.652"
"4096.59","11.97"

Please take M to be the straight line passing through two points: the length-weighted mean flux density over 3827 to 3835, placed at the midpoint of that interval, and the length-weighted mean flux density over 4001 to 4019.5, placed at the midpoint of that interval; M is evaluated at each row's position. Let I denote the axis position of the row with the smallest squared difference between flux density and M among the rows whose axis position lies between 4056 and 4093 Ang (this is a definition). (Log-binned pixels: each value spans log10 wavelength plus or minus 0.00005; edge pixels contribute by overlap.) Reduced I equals 4090.94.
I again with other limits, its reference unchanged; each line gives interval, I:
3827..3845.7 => 3827.57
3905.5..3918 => 3915.82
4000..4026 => 4008.88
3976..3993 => 3980.37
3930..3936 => 3930.28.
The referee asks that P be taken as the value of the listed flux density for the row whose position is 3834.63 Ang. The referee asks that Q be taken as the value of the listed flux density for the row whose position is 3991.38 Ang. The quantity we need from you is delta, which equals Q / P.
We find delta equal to 2.81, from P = 3.568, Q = 10.01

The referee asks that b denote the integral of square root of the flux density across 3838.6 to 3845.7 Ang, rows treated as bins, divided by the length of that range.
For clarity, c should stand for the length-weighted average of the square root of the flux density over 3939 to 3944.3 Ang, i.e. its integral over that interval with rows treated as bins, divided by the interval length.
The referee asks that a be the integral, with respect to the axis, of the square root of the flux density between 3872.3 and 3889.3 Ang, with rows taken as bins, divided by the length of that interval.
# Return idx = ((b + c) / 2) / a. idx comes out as 1.03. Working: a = 3.01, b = 3.1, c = 3.11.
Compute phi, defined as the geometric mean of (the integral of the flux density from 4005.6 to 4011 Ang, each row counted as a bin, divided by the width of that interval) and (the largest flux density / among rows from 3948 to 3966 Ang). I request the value 10.5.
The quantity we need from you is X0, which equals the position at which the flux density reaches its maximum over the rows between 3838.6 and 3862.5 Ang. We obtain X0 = 3859.43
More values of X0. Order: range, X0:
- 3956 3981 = 3979.45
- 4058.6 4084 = 4070.27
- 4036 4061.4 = 4037.60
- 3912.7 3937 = 3914.92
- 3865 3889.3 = 3880.82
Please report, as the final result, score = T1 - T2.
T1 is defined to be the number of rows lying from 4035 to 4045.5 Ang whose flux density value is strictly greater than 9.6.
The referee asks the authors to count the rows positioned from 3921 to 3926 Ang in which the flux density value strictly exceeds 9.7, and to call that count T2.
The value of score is 9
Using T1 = 11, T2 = 2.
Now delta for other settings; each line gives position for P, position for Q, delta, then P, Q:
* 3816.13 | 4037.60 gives 1.24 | 9.995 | 12.42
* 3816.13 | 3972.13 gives 0.64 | 9.995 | 6.391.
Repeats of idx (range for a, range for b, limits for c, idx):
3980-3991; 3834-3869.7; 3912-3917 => 0.98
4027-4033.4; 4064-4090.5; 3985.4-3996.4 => 1.01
